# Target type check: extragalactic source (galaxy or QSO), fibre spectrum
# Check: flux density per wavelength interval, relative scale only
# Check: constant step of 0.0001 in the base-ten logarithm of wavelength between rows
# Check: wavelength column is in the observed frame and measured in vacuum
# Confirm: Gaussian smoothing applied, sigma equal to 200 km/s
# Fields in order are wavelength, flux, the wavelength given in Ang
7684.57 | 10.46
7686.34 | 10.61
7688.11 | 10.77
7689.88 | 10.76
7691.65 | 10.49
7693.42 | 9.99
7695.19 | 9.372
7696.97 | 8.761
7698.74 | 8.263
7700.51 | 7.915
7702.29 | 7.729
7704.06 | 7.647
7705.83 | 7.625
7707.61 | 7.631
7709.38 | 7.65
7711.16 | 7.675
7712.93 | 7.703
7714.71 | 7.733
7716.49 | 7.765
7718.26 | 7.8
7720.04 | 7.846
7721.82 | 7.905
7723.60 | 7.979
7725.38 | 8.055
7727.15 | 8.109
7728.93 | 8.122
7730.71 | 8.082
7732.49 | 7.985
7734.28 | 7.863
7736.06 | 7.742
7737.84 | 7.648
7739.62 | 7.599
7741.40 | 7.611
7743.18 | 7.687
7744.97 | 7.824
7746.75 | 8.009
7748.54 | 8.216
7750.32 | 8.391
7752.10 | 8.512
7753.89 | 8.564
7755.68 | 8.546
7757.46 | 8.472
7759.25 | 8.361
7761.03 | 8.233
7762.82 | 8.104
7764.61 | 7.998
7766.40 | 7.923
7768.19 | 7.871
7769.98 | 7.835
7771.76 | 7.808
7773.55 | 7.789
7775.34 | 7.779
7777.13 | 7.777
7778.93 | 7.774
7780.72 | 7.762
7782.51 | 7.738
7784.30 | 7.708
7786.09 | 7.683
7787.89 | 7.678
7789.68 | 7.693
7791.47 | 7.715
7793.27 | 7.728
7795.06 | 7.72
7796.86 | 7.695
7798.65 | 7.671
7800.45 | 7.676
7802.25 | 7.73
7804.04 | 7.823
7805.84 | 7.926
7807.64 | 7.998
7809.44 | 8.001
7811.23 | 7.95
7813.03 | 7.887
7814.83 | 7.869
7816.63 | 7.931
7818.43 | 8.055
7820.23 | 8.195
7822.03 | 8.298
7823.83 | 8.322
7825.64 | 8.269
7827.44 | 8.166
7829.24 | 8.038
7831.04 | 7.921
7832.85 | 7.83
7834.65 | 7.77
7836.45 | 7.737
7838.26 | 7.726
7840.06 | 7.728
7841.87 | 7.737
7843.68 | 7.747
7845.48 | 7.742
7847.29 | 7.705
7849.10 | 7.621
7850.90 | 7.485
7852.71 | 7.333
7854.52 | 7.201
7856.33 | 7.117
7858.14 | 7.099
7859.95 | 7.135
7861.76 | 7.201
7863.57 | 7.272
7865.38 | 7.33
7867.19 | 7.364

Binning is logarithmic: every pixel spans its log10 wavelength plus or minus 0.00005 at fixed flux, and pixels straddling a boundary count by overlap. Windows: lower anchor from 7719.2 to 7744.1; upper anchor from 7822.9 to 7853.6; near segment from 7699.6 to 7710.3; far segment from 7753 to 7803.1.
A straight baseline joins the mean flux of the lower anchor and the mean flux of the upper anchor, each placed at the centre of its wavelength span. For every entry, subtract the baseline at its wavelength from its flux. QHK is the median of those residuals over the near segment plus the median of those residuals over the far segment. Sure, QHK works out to -0.31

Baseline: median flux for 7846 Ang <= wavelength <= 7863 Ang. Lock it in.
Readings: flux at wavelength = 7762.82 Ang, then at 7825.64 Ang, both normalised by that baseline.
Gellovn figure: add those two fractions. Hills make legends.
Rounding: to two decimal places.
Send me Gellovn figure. 2.27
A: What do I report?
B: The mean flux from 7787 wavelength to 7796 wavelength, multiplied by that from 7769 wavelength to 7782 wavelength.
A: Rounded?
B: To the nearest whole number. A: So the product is 60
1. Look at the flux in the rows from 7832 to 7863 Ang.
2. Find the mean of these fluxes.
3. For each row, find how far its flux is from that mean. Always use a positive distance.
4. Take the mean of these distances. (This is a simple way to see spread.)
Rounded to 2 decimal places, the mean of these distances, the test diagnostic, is 0.25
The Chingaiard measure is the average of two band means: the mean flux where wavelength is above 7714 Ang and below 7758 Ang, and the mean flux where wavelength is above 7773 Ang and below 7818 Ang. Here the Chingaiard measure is 7.90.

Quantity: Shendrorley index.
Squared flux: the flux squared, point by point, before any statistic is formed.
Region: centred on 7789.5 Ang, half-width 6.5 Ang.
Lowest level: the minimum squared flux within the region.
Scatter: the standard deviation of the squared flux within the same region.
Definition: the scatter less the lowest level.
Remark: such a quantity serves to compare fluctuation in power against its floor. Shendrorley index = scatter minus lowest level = -58.7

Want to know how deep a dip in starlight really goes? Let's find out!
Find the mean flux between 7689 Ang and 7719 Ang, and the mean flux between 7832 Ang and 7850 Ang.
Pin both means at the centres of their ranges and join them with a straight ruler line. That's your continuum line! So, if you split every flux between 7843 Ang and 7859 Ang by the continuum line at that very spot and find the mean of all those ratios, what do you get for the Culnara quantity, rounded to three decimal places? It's 0.969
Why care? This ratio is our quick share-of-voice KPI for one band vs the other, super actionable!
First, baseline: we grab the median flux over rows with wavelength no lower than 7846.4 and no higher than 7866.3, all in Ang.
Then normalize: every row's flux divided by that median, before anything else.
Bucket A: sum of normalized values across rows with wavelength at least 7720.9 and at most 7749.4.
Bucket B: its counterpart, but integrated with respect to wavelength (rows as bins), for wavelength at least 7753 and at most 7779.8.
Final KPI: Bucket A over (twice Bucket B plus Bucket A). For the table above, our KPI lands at 0.23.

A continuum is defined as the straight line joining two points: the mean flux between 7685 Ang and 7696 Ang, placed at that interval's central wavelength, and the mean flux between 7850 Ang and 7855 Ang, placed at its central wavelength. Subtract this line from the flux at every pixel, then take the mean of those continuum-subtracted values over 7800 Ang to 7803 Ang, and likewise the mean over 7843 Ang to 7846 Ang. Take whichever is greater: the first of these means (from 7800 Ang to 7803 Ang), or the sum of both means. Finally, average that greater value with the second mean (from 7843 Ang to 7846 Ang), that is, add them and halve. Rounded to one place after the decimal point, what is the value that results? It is 0.0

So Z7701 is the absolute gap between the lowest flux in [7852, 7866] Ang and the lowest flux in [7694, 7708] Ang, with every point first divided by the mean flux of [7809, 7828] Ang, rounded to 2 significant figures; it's 0.065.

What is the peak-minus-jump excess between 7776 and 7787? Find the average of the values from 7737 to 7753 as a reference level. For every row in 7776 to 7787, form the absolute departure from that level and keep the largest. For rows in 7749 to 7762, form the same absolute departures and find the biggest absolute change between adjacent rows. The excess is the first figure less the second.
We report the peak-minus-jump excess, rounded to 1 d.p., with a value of 0.1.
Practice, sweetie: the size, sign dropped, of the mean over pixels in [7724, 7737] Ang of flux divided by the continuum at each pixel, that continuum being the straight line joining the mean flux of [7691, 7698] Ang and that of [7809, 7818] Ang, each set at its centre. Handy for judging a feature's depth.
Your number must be 0.88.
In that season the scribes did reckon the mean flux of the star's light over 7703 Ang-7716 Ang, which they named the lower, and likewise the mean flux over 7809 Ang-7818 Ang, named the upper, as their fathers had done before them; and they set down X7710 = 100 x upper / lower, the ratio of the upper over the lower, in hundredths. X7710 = 103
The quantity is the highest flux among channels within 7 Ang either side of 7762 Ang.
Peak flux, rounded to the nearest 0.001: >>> 8.546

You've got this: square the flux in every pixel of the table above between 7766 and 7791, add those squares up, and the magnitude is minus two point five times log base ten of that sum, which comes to -7.32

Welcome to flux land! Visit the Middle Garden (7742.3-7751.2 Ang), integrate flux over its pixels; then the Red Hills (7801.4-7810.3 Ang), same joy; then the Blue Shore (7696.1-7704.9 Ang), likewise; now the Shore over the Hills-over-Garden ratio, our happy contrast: 72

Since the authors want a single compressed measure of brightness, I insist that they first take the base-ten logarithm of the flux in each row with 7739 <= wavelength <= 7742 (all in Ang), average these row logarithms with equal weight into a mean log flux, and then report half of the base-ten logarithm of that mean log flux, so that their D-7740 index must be -0.027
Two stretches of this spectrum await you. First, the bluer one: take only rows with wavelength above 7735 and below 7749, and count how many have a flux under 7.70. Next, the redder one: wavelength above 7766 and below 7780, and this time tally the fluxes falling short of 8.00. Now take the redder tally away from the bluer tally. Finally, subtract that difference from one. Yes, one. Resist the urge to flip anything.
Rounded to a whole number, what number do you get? 5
